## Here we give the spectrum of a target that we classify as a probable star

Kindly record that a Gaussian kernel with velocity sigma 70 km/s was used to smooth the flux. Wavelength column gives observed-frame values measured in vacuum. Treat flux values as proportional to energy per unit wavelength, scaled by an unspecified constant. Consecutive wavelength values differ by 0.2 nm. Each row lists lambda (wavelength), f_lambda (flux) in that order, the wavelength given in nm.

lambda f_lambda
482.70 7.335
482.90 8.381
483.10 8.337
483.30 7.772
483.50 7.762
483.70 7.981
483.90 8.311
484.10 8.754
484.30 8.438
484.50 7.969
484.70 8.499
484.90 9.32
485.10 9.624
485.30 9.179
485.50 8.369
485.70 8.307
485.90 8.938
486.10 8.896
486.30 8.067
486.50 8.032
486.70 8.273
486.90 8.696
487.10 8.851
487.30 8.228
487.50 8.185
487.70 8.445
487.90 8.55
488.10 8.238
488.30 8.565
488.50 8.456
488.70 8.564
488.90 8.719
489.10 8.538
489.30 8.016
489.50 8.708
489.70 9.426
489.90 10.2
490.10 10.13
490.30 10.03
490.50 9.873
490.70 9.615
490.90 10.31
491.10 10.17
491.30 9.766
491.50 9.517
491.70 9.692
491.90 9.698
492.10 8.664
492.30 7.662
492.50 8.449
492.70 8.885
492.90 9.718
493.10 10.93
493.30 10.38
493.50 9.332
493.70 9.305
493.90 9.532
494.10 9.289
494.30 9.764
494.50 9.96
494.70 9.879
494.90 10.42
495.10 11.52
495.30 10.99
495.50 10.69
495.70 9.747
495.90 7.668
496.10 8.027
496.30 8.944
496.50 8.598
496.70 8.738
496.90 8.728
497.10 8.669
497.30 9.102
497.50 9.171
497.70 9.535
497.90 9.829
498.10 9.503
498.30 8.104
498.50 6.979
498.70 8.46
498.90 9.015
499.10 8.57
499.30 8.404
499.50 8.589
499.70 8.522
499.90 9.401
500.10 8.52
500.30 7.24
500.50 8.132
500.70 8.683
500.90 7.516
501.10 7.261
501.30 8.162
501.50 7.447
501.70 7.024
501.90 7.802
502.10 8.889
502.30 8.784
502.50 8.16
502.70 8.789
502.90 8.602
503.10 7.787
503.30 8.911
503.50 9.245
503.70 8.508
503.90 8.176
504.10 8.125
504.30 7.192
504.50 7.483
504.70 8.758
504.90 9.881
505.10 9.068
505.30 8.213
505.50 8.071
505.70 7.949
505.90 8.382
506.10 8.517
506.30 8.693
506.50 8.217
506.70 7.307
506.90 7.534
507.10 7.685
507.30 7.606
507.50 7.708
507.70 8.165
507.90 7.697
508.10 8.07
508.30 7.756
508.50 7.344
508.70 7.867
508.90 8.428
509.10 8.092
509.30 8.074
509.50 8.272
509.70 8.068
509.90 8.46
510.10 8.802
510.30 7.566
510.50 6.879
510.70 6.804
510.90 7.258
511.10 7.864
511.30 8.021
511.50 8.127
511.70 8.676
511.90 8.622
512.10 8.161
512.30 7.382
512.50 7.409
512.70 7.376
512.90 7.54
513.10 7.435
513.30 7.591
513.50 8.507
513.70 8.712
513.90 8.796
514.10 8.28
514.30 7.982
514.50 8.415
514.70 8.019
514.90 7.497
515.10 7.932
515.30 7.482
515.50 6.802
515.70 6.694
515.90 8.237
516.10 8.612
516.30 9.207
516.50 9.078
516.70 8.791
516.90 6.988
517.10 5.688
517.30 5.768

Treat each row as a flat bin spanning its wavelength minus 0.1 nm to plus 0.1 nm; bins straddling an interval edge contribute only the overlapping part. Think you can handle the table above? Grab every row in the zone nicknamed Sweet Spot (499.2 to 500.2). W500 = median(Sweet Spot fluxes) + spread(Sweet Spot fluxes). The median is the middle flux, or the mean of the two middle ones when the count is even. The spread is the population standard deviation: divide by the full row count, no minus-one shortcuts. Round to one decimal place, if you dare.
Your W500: 8.9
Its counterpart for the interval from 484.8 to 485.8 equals 9.7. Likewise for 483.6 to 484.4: 8.7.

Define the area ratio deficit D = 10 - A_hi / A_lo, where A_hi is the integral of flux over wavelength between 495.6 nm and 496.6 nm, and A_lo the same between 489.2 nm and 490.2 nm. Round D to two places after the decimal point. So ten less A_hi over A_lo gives 9.08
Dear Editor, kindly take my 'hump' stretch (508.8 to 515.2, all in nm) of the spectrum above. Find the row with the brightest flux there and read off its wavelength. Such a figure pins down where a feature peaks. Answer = 510.10 nm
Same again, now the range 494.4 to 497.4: 495.10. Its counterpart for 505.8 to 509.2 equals 506.30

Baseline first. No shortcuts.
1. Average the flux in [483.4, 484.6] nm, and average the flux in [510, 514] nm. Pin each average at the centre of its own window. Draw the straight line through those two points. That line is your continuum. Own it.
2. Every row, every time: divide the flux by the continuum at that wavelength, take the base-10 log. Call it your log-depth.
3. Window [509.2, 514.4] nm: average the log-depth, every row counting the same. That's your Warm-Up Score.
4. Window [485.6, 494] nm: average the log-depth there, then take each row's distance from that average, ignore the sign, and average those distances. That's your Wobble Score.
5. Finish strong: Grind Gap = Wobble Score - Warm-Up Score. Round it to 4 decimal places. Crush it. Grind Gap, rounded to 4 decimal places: 0.0311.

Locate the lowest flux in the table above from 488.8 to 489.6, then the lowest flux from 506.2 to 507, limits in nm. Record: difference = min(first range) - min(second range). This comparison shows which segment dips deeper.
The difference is 0.7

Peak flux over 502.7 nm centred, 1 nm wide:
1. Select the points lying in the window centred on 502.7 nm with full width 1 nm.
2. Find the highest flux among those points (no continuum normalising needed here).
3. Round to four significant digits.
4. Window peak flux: 8.789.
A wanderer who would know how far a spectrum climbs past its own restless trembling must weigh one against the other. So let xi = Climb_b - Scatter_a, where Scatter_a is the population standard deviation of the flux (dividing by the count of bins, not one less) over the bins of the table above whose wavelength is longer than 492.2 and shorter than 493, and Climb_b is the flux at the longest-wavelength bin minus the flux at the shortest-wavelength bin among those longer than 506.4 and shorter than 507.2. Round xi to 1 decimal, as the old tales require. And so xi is -1.3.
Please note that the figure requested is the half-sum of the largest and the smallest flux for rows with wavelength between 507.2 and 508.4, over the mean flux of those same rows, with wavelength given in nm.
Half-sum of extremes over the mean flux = 1.01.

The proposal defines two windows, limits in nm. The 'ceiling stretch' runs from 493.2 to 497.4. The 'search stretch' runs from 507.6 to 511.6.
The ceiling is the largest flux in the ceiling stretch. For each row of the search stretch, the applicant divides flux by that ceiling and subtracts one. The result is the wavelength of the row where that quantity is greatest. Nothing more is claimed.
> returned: 510.10 nm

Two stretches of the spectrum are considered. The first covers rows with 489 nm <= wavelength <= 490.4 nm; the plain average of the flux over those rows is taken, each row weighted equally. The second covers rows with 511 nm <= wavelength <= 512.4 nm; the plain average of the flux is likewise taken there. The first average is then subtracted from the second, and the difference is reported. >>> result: -1.17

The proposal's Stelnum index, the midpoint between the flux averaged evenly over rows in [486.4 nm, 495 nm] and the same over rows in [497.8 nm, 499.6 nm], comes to 8.9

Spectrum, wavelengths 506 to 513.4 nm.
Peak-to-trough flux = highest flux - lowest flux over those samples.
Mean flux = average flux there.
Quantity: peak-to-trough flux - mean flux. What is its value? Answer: -5.9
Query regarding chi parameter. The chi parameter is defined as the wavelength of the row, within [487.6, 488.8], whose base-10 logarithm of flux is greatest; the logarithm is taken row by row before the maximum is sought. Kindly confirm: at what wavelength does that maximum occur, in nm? 488.30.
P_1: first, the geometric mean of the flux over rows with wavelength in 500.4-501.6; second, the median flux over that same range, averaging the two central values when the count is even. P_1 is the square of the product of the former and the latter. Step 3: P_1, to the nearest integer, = 3773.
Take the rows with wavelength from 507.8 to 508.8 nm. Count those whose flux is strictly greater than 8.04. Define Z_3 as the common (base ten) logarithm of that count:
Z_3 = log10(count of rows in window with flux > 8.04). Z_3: 0.0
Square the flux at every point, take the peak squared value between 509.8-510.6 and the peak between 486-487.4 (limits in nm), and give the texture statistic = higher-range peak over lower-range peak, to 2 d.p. 0.98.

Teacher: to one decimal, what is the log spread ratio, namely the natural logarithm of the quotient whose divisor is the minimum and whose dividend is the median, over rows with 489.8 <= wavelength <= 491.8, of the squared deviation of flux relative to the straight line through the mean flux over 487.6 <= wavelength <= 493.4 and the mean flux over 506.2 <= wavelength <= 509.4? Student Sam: 1.4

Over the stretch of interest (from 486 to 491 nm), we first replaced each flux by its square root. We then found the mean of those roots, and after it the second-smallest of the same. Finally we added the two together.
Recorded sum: 5.8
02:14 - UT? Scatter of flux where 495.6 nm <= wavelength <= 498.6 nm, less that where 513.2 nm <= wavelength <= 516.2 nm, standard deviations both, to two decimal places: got 0.15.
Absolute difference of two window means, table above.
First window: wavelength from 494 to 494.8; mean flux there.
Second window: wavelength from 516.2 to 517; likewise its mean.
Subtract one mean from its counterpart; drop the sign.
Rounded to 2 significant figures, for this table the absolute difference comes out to 1.2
